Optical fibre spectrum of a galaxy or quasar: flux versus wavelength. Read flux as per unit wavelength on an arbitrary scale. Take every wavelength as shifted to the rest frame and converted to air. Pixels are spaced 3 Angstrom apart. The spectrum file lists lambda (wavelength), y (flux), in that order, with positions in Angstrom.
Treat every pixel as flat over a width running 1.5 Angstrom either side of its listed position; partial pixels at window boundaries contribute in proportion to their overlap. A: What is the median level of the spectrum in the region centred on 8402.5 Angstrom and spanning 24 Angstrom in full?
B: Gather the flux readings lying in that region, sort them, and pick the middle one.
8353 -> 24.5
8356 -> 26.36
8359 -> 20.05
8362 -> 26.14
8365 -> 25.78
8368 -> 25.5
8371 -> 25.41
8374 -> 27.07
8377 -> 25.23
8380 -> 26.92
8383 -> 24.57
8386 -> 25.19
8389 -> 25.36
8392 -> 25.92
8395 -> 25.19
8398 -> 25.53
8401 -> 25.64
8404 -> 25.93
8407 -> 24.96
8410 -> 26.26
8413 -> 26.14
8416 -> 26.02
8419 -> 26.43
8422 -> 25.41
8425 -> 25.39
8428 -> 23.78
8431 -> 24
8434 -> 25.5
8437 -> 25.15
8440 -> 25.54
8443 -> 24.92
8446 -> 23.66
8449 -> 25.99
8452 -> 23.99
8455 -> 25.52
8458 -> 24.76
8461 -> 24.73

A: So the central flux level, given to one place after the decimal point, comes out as 25.8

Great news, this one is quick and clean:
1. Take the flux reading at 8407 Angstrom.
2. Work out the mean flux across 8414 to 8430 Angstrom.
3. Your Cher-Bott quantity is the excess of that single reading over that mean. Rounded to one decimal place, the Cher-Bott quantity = -0.4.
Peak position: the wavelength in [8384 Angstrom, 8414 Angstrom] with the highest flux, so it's 8410 Angstrom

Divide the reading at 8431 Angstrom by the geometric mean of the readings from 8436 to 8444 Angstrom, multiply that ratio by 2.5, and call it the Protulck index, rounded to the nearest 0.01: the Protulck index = 2.38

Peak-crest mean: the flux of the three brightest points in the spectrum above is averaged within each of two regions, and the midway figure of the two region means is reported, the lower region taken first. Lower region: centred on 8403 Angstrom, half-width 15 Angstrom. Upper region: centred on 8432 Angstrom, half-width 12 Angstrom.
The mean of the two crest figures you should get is 25.8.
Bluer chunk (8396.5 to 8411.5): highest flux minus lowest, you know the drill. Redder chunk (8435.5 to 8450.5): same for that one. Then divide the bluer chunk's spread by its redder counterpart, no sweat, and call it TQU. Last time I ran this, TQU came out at 0.6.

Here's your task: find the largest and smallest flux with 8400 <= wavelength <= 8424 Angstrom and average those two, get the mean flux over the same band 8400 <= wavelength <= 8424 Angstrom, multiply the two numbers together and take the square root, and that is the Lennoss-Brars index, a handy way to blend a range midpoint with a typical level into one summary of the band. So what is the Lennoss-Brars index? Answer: 25.8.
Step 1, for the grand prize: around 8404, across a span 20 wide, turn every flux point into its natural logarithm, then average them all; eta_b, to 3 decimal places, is 3.245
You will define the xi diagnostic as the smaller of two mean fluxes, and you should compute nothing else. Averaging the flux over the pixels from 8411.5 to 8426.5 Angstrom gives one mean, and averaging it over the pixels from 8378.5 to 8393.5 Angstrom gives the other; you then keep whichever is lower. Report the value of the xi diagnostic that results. 25.6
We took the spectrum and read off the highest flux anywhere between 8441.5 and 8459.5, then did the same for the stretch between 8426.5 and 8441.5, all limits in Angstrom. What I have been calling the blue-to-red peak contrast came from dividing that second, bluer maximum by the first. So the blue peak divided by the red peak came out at 0.98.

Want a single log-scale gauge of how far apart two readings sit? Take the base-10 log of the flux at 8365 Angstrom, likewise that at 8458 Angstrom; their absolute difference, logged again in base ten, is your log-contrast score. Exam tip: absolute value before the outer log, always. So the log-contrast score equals -1.76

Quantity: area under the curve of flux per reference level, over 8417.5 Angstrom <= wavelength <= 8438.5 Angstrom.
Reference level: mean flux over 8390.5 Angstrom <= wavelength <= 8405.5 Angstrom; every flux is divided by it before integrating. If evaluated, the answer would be 20.6 Angstrom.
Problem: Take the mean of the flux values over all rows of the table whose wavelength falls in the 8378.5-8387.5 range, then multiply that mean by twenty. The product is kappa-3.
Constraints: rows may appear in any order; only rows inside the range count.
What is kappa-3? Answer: 511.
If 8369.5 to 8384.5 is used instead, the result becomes 517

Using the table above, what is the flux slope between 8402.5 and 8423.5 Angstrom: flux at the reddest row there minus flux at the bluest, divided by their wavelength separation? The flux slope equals -0.03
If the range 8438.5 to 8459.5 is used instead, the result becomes -0.04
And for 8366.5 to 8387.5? -0.02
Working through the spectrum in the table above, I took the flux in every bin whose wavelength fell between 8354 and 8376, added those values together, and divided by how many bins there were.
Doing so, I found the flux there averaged 25.2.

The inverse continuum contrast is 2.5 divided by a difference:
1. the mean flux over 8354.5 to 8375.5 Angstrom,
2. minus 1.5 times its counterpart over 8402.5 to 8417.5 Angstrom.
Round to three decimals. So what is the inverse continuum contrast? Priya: -0.184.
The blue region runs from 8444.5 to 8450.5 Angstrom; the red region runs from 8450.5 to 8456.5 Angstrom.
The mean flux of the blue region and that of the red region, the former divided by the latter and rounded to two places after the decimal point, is 1.00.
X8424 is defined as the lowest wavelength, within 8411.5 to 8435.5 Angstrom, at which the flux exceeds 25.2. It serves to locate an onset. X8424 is 8413 Angstrom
